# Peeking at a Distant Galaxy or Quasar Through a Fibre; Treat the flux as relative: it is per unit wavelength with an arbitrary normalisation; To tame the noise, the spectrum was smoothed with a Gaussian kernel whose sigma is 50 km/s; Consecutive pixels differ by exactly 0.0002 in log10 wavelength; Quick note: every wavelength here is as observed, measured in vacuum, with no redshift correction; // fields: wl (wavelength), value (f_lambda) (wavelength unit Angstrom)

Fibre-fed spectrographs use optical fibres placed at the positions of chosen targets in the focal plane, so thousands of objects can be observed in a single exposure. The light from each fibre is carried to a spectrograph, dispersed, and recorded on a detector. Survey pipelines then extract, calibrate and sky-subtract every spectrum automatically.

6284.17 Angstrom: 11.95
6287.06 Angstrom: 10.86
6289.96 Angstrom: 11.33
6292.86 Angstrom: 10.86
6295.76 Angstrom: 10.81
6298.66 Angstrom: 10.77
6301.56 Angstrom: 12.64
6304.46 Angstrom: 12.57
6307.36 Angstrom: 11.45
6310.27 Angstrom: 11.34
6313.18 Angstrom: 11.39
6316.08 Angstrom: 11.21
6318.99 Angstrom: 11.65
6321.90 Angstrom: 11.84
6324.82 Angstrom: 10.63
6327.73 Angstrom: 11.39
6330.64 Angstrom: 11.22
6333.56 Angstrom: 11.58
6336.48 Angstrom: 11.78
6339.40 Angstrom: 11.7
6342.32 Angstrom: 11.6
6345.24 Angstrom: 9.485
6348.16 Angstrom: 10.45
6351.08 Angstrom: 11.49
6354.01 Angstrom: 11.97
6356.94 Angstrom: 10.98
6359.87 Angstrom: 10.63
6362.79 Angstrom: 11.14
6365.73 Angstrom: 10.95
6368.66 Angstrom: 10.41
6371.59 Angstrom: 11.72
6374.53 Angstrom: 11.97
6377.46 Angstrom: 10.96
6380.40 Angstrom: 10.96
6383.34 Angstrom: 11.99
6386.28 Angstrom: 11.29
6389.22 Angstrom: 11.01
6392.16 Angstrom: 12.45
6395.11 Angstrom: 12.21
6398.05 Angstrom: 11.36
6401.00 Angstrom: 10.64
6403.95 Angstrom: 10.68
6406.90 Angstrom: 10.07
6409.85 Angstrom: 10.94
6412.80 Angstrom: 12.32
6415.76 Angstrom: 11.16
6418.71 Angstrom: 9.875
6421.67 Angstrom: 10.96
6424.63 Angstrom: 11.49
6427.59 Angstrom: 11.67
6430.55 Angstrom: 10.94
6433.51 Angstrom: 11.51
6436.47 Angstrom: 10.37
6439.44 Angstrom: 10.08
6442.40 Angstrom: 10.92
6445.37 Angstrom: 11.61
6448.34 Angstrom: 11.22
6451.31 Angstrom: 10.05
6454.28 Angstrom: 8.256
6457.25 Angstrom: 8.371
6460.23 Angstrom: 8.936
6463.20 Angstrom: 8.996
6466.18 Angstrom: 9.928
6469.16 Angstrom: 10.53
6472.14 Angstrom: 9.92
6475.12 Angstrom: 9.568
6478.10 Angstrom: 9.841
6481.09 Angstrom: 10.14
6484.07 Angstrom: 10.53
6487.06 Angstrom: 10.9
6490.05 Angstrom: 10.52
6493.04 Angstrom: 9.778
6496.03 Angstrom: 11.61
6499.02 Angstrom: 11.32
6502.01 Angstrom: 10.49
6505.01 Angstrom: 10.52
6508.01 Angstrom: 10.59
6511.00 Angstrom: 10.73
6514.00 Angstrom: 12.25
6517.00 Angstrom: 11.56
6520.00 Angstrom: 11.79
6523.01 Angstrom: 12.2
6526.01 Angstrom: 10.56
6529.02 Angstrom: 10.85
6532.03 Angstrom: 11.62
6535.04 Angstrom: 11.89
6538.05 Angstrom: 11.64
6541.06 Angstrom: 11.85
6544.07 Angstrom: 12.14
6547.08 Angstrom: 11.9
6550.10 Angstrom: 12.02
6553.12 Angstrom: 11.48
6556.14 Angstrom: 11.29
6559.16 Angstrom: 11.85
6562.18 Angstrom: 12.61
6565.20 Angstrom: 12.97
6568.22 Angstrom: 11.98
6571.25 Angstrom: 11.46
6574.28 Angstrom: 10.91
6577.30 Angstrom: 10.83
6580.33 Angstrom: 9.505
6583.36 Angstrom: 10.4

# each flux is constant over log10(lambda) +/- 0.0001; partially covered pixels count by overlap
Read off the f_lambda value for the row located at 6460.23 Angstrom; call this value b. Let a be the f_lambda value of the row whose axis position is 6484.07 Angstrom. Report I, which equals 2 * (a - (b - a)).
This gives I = 24.2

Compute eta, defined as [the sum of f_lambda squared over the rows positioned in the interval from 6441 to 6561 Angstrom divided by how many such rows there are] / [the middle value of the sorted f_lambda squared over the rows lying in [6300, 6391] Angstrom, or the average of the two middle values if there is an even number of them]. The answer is 0.91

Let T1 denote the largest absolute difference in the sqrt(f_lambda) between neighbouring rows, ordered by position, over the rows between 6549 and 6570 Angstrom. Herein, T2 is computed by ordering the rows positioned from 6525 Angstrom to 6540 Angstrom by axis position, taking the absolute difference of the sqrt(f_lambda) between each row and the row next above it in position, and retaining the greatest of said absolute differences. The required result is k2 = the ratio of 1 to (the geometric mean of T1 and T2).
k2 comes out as 7.9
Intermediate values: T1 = 0.14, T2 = 0.11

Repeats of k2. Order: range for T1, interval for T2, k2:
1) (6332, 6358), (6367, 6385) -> 3.9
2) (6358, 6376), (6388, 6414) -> 4.9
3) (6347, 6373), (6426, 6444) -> 5.4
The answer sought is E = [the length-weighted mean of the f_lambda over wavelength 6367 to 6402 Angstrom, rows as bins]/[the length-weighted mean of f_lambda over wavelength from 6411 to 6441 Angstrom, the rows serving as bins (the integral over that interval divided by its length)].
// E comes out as 1.04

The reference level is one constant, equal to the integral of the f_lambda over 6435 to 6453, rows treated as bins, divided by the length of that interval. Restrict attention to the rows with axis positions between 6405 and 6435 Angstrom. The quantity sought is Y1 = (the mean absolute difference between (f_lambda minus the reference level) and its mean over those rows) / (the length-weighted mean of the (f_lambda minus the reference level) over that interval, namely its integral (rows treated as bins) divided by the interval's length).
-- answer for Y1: 1.32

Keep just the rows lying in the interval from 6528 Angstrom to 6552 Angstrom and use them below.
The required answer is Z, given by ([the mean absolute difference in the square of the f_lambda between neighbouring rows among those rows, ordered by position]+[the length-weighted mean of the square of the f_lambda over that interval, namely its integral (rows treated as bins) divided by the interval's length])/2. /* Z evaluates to 73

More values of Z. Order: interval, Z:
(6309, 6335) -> 69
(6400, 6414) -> 68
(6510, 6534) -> 75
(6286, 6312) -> 71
